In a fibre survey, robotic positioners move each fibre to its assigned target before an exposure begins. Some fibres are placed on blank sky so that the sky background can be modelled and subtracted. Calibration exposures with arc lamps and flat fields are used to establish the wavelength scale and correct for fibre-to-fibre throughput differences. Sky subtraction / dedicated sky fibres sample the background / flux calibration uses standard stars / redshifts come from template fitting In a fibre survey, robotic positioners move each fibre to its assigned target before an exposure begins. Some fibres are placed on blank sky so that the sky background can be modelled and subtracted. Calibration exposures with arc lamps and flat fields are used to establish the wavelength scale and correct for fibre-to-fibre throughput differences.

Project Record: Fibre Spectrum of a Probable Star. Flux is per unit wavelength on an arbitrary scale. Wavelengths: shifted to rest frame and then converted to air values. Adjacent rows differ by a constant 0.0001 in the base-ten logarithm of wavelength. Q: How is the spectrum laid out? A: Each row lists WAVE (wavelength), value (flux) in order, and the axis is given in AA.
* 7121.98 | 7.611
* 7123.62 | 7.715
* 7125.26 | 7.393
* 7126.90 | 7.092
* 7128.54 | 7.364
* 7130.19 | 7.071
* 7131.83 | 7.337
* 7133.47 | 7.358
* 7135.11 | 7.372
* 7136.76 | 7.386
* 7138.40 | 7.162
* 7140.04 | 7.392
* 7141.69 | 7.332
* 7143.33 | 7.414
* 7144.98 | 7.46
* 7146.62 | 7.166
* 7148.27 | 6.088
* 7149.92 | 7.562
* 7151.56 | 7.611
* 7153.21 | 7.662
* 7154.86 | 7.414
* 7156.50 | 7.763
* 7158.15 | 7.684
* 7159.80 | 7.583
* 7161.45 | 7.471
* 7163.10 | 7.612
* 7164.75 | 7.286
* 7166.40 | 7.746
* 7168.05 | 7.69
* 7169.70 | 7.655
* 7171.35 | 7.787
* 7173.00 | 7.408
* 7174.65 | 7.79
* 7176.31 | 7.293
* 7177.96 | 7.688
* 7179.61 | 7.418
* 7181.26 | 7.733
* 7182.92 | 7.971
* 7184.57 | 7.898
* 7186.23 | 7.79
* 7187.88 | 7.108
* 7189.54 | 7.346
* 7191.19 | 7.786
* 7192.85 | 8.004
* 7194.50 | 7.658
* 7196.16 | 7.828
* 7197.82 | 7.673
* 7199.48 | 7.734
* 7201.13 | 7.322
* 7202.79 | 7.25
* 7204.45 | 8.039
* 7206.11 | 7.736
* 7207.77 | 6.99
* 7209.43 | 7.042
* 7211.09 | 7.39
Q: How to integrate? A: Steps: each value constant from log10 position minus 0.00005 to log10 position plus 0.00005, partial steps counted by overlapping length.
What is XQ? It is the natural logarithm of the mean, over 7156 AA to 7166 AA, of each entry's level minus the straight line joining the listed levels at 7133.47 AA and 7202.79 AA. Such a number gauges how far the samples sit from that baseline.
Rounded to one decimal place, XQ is -1.4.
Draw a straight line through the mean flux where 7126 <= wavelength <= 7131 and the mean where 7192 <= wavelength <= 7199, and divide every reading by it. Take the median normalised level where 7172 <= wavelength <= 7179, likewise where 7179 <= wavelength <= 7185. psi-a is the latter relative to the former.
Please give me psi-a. 1.03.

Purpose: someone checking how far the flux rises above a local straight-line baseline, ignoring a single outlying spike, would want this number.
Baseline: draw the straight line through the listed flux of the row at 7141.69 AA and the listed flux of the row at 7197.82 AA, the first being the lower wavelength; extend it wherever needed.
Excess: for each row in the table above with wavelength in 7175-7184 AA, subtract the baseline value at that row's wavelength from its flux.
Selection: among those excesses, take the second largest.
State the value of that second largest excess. 0.16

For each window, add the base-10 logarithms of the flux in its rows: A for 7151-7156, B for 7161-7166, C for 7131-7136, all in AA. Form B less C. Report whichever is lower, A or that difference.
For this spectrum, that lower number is 0.018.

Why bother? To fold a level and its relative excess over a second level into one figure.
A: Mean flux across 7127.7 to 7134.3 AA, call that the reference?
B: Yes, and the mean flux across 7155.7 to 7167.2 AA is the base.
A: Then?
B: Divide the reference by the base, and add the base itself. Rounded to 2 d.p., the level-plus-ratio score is 8.55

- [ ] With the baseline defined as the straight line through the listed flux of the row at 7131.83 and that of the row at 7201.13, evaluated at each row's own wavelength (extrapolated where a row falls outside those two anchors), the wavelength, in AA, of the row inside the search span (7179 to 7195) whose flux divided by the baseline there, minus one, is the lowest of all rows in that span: 7187.88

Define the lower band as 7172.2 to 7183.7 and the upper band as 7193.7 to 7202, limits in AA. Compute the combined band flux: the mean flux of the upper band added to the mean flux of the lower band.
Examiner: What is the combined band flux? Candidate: 15.3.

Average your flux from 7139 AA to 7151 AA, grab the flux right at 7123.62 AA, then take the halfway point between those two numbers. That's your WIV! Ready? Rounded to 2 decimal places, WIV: 7.46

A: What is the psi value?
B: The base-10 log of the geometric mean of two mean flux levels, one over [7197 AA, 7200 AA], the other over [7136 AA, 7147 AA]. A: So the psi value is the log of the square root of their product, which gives 0.876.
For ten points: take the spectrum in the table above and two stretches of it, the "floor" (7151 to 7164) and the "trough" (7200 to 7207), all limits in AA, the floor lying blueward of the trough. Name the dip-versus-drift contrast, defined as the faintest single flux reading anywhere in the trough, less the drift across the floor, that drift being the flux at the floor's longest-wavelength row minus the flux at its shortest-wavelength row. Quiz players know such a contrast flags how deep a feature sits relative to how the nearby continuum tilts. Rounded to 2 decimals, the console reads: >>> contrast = 7.25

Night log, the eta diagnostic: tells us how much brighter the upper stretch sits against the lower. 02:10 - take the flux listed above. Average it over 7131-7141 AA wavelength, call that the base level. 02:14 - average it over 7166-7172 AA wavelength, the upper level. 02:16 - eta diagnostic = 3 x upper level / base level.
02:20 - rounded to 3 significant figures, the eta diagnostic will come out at 3.16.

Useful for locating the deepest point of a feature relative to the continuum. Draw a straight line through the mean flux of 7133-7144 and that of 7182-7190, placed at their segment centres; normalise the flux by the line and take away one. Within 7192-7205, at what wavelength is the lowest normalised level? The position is 7202.79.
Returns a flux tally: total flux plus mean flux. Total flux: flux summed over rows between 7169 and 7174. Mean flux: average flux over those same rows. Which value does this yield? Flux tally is 30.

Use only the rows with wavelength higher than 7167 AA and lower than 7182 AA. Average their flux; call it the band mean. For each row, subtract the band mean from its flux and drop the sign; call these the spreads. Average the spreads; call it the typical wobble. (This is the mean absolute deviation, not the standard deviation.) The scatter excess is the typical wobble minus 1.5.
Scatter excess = -1.34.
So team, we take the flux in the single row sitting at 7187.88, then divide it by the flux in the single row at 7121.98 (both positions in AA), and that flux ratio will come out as 0.93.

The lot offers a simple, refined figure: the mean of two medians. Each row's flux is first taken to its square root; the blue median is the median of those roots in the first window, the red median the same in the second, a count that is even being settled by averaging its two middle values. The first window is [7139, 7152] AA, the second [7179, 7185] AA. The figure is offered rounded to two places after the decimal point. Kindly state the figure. 2.76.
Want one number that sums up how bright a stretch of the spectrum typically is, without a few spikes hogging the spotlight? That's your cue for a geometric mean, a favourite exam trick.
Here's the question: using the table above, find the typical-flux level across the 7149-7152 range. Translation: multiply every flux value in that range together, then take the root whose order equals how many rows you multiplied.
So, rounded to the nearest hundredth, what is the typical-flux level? 7.59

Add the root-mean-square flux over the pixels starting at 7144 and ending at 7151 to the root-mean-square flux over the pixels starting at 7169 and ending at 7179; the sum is 14.7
